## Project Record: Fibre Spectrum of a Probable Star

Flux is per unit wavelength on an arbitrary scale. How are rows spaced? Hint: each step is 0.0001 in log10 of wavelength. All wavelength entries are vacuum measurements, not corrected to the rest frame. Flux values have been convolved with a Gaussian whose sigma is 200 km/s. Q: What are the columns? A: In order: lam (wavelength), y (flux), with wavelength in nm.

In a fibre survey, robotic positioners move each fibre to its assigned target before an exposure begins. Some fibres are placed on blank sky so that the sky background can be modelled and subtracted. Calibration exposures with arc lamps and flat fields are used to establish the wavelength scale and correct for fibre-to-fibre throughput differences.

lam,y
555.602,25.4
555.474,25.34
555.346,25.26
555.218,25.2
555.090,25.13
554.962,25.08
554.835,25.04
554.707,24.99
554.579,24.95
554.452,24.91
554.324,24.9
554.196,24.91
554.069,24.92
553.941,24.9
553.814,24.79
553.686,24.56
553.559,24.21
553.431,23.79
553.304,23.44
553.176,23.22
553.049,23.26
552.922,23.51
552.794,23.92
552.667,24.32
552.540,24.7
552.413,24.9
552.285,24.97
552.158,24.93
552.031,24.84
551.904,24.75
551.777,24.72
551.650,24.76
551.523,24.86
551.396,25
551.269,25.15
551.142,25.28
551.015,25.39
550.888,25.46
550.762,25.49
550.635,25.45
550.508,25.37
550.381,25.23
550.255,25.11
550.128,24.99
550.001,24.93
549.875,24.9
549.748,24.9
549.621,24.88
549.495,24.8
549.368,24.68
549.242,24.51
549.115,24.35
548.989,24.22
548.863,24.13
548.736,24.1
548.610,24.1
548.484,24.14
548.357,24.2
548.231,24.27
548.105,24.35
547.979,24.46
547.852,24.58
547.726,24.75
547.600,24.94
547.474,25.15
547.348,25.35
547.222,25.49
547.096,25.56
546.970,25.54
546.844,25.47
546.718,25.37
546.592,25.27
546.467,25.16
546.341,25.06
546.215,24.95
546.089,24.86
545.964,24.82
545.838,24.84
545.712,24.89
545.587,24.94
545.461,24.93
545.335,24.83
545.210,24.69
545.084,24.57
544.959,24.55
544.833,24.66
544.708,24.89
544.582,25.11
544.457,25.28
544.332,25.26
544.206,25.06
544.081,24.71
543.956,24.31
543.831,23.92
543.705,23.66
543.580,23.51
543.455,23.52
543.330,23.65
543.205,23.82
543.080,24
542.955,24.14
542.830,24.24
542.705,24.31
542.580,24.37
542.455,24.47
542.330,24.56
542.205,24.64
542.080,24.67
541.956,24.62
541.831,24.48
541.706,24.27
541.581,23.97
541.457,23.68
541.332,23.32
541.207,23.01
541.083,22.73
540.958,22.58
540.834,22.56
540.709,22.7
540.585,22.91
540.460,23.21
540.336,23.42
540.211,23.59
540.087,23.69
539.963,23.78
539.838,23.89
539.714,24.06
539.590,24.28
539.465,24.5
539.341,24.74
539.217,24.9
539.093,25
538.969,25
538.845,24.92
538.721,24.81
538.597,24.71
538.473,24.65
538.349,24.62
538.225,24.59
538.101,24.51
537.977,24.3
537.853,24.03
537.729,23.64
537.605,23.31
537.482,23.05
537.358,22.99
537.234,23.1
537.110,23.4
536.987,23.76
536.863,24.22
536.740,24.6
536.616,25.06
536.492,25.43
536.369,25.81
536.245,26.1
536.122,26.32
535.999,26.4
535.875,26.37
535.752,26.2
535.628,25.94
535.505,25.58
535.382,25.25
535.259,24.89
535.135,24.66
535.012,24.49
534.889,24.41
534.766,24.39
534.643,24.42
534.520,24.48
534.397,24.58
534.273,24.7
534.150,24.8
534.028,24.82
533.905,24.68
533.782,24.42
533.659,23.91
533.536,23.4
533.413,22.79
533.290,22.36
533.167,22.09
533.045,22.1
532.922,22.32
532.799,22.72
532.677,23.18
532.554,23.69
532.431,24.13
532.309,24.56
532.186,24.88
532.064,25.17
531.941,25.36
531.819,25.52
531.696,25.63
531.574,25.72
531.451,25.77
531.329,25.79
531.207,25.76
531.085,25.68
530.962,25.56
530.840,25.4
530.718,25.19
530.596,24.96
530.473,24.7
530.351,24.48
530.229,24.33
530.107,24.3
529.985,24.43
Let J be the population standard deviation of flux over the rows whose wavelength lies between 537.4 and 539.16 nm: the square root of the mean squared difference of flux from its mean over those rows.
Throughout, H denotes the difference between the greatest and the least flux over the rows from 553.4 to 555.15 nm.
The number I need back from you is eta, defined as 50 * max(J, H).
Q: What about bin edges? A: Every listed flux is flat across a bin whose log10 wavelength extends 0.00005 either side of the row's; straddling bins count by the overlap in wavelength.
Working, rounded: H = 1.34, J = 0.61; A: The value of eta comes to 67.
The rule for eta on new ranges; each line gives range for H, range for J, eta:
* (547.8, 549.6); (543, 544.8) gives 35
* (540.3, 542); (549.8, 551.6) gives 103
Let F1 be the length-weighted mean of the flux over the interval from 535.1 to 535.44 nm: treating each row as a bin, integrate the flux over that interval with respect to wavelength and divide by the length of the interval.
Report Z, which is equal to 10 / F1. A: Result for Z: 0.401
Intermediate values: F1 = 24.9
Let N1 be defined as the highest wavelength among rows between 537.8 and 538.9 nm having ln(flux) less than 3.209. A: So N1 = 538.597 nm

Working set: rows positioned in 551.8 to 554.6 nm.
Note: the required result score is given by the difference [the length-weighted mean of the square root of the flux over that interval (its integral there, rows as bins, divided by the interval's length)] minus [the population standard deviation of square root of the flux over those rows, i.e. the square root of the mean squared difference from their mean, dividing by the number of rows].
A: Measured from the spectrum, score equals 4.88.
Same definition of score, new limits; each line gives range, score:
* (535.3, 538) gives 4.86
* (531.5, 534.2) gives 4.78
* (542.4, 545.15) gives 4.88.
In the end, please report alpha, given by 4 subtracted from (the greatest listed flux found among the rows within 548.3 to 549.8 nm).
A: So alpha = 20.9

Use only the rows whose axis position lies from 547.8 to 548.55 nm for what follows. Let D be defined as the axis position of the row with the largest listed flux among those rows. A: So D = 547.852 nm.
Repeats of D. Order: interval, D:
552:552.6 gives 552.285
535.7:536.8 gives 535.999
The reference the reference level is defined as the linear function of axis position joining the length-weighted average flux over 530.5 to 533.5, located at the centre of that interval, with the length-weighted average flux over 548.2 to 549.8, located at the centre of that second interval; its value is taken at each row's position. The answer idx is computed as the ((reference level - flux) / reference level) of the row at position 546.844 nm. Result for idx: -0.044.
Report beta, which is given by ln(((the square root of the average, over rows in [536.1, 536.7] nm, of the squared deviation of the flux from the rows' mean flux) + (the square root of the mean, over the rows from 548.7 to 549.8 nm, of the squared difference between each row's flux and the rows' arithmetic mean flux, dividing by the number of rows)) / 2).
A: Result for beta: -1.0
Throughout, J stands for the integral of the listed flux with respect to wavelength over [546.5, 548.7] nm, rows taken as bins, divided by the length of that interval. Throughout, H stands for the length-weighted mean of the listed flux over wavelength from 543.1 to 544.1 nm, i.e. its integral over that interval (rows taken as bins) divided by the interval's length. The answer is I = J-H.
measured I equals 1.0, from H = 23.9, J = 24.9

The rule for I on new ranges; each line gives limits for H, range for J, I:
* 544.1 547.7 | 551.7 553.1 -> -0.6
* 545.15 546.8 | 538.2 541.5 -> -1.1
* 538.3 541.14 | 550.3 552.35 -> 1.1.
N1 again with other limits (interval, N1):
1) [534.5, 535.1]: 535.012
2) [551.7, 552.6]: 552.540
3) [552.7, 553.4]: 553.304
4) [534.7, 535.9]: 535.135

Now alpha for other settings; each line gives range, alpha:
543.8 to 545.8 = 21.3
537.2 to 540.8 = 21.0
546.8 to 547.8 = 21.6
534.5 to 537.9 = 22.4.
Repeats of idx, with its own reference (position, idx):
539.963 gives 0.026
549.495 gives -0.016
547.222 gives -0.044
